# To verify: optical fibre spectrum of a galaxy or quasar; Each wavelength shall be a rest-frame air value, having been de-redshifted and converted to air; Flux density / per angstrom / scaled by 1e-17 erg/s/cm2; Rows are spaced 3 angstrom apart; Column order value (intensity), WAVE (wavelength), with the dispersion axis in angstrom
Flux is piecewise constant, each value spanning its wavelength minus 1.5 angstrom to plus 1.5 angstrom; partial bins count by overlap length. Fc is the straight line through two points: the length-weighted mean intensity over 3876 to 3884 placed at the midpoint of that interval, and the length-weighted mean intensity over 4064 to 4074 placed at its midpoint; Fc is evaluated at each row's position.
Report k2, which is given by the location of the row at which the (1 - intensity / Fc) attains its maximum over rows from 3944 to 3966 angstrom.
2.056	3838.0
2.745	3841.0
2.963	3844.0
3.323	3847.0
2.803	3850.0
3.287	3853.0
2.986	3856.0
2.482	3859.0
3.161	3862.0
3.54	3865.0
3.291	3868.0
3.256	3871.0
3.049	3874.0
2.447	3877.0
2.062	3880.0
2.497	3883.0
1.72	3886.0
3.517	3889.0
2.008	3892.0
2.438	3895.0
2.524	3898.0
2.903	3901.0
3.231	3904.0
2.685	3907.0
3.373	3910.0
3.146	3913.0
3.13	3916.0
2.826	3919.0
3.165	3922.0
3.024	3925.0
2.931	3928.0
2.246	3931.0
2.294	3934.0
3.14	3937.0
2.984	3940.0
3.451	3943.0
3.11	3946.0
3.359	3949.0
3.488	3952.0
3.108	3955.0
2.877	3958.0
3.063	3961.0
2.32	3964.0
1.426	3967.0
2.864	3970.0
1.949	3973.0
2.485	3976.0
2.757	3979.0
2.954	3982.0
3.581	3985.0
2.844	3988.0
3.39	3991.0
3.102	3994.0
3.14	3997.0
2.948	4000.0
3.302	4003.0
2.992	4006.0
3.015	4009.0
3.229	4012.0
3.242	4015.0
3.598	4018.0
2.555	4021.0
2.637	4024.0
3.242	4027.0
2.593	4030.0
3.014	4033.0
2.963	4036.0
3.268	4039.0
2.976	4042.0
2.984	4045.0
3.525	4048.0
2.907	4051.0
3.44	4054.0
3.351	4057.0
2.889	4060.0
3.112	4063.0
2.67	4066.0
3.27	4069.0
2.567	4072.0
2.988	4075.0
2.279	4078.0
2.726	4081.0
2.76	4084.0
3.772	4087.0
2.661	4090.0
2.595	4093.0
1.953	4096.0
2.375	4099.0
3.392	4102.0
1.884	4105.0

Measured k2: 3964.0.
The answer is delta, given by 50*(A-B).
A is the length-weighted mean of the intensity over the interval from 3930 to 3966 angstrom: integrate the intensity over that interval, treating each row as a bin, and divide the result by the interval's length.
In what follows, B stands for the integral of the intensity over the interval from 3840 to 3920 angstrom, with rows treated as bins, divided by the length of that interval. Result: 4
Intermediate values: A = 2.94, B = 2.87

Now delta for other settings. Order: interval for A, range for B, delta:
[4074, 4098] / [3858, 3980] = -6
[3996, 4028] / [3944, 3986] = 13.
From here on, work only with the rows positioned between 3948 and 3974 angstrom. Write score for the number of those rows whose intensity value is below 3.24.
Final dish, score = 7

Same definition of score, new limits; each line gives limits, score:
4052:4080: 6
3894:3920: 8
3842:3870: 5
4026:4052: 6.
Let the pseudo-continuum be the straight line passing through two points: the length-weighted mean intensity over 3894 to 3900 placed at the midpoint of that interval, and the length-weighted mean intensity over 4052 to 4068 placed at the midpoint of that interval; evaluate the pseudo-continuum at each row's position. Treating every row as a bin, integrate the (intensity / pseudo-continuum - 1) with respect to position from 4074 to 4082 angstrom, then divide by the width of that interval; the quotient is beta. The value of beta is -0.16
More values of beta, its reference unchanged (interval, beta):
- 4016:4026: 0.00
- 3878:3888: -0.12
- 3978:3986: 0.10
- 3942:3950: 0.22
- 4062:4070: -0.04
